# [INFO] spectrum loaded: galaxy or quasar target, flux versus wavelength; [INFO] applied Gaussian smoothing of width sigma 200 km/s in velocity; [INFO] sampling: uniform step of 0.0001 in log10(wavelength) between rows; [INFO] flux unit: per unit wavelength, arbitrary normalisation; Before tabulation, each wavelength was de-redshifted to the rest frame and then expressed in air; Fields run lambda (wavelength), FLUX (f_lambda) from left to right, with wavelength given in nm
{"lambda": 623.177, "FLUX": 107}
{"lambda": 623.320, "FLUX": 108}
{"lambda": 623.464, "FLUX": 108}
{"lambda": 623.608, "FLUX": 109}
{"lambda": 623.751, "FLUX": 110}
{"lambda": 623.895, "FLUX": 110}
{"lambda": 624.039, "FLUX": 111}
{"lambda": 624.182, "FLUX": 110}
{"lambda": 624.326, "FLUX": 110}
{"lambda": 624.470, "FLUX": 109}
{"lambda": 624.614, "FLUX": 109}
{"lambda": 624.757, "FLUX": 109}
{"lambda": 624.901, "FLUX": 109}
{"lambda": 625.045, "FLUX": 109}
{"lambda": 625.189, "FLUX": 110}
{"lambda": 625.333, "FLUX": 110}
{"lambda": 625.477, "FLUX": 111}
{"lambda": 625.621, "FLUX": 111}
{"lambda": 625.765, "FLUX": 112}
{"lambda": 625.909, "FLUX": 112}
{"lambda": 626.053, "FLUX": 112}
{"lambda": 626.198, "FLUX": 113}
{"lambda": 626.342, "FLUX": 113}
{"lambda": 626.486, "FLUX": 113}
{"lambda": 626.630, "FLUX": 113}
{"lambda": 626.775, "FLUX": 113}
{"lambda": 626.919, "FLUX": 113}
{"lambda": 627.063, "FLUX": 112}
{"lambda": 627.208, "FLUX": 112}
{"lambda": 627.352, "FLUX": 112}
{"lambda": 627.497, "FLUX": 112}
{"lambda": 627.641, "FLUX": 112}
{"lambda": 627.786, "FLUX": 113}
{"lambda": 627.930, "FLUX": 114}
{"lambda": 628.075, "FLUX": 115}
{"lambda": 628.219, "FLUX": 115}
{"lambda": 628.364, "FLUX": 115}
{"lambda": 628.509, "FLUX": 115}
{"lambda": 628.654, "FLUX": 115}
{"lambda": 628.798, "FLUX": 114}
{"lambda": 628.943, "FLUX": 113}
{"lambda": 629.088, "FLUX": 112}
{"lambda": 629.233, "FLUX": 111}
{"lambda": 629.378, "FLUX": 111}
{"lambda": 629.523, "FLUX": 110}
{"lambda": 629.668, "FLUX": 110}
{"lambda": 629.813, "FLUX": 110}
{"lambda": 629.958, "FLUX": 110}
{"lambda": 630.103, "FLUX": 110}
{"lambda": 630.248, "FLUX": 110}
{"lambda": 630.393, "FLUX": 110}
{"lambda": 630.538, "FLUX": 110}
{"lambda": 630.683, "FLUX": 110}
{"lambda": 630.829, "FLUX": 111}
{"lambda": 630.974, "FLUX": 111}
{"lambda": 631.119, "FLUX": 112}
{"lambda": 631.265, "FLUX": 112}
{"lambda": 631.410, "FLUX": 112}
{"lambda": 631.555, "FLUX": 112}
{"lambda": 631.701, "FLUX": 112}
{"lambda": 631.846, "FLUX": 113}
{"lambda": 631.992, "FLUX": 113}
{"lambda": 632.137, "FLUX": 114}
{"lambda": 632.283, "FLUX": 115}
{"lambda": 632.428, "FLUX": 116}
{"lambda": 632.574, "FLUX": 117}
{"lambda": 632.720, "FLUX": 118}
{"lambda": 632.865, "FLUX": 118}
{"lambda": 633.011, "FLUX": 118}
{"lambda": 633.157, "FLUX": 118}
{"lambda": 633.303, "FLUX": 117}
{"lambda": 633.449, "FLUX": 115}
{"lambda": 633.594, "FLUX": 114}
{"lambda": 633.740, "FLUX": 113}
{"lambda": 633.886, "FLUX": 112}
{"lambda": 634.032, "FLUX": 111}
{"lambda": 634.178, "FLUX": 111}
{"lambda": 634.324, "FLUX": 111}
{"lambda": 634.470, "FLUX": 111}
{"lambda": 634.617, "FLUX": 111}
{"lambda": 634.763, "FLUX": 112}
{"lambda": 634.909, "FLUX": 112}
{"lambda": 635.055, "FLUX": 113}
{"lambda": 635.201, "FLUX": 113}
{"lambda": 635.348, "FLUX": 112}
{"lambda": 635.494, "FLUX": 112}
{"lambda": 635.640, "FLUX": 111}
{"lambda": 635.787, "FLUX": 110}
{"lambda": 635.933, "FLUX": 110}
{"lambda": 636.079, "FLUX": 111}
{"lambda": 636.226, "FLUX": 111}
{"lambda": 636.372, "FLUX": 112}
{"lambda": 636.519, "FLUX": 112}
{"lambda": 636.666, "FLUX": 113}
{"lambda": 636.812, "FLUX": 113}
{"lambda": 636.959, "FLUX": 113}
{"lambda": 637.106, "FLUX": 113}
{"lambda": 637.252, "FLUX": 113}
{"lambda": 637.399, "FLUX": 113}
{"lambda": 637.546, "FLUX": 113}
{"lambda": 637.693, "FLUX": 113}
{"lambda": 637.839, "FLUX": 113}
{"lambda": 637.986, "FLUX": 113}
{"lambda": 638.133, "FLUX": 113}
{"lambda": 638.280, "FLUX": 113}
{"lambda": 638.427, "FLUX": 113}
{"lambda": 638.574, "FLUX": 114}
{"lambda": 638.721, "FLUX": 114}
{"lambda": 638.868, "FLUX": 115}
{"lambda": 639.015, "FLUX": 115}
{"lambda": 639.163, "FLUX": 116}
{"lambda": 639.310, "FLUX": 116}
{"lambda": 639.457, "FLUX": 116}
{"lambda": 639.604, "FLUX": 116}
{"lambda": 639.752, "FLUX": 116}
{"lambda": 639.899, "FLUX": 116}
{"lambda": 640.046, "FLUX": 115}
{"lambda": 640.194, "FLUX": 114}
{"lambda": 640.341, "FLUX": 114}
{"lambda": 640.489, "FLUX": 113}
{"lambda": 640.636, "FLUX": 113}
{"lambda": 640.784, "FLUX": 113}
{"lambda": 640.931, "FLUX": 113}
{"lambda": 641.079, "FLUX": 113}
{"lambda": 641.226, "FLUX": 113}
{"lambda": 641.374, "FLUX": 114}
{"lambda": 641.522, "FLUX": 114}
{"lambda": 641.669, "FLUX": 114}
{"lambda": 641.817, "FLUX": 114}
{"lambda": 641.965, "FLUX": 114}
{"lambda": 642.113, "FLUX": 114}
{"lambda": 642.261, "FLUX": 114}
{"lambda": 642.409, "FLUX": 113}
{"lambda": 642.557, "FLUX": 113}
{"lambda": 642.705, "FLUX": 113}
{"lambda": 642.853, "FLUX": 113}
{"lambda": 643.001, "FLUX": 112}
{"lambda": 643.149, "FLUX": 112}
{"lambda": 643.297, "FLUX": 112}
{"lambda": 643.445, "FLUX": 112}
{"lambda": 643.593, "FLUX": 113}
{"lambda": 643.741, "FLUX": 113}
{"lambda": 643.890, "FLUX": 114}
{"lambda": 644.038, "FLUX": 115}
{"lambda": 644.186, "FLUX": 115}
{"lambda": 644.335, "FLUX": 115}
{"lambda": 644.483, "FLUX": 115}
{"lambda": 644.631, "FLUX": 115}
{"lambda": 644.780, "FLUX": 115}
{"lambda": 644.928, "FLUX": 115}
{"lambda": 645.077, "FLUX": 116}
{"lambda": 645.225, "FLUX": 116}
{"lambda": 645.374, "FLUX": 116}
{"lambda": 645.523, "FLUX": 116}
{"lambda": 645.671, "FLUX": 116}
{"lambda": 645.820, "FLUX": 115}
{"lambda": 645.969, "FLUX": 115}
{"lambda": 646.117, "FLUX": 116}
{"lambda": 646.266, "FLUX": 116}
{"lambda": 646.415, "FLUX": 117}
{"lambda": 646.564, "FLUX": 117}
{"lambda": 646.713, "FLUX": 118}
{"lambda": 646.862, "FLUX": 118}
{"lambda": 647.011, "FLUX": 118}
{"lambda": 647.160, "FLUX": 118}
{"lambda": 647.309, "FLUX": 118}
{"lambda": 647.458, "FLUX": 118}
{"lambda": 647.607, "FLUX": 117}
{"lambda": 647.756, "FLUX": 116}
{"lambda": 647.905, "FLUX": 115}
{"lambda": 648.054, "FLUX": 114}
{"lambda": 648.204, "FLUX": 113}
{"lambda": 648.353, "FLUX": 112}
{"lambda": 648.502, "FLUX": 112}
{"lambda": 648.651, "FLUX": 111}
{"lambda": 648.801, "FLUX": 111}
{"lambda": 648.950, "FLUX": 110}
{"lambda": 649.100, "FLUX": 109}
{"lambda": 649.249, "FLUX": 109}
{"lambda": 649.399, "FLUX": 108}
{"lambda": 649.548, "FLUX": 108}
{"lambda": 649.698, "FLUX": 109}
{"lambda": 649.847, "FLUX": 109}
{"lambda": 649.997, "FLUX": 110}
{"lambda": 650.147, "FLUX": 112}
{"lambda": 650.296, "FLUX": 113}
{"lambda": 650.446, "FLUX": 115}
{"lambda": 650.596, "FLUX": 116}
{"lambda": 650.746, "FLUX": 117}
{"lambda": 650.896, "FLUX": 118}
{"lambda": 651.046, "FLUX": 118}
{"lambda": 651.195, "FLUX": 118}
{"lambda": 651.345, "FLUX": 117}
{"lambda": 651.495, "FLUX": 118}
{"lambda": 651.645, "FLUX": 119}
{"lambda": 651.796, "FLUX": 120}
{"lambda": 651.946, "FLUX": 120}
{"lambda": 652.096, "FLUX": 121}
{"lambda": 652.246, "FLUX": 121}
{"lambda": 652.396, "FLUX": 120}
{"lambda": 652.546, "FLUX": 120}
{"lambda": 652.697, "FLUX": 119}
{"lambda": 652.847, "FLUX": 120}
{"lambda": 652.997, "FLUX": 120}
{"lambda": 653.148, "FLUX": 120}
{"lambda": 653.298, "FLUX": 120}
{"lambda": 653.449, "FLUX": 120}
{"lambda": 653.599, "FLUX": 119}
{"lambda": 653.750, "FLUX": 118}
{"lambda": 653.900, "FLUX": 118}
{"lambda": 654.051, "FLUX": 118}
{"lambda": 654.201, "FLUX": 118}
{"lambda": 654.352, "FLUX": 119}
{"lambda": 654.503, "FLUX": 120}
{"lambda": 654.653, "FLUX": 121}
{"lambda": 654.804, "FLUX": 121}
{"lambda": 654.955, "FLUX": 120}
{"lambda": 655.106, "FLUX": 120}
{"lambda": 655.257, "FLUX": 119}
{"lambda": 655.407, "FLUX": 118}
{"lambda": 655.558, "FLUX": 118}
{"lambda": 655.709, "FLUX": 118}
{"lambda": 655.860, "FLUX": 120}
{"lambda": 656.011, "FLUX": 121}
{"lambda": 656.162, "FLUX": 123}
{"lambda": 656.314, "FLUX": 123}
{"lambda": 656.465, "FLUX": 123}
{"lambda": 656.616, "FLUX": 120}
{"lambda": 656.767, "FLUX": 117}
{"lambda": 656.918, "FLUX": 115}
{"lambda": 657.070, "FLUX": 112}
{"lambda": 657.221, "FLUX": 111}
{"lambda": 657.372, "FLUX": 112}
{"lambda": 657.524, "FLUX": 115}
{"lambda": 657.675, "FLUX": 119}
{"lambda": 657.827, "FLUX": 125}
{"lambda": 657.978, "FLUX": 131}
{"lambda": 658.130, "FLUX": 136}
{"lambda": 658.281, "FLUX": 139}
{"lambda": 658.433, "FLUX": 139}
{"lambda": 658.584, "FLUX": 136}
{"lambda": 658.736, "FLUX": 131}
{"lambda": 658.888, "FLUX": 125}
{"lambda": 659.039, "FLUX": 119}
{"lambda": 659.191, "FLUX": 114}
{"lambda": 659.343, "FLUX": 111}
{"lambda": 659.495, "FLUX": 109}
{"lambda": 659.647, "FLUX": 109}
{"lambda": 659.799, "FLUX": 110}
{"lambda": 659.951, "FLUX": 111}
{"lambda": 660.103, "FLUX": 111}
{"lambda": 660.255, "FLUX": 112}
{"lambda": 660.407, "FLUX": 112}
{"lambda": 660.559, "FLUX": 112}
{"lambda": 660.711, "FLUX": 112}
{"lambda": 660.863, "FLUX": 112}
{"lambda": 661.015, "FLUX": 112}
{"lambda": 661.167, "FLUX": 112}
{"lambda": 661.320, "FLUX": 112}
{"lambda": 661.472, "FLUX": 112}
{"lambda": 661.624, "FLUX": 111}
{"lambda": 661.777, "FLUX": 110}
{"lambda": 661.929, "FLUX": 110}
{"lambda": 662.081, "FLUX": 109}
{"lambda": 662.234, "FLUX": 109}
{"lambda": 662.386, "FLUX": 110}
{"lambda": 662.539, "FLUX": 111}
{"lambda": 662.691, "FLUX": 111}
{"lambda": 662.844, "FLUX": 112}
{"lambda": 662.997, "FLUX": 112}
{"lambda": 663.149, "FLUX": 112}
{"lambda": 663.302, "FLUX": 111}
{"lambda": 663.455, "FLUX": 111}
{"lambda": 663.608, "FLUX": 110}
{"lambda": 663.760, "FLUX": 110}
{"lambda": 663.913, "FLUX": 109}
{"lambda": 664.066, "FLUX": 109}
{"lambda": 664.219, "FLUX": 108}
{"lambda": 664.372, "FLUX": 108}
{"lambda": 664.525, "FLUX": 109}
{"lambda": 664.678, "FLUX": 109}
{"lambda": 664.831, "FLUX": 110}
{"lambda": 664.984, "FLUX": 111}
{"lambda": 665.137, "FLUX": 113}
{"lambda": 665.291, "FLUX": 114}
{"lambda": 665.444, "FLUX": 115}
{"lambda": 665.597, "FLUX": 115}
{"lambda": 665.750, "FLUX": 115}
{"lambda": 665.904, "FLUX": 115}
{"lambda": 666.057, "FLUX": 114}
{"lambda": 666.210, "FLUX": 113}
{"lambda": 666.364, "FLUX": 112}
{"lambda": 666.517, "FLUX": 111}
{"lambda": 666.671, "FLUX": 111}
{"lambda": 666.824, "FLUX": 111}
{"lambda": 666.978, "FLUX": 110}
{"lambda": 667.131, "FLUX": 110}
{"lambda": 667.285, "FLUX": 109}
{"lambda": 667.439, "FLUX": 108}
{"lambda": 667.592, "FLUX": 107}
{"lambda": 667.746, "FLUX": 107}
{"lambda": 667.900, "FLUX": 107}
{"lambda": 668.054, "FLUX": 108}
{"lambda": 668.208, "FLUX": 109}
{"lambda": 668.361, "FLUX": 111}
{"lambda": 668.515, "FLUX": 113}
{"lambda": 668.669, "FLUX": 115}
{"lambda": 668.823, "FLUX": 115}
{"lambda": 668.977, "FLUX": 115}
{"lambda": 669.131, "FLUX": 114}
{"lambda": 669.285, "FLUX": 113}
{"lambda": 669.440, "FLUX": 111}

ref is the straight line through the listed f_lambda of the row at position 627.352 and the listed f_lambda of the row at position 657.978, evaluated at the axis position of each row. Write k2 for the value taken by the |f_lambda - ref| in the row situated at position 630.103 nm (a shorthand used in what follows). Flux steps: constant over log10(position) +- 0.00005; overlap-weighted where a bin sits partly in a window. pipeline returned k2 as 3.7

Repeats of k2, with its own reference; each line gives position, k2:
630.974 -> 3.2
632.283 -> 0.1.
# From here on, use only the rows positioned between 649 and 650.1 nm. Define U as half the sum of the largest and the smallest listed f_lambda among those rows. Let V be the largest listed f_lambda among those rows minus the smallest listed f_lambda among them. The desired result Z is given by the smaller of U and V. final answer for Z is 2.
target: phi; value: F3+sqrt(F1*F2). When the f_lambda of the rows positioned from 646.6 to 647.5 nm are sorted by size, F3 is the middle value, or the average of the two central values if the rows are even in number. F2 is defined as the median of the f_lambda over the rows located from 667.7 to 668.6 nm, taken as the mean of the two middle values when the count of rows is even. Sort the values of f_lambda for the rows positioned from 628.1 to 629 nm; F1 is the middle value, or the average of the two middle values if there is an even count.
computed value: 230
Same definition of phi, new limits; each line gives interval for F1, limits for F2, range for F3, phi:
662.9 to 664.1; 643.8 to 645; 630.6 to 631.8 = 225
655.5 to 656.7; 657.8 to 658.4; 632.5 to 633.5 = 245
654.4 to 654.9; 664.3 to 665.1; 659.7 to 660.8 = 227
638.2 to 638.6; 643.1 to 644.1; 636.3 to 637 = 226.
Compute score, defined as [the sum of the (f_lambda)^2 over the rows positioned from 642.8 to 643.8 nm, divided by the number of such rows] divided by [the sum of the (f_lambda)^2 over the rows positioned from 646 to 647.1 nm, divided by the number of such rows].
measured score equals 0.92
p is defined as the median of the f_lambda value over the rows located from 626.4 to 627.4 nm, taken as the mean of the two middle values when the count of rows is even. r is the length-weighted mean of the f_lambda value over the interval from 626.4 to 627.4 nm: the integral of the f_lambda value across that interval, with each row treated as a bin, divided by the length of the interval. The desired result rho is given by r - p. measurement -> -0.37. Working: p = 113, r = 113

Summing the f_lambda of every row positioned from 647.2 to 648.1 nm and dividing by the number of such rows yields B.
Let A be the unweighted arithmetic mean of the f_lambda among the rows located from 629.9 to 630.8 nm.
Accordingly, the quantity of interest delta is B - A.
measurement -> 6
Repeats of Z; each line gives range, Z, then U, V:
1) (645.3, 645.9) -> 1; 115.5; 1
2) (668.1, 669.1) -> 6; 112.0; 6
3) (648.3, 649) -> 2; 111.0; 2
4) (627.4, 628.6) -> 3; 113.5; 3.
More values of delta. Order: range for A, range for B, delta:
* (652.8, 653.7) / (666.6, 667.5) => -10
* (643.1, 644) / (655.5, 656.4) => 8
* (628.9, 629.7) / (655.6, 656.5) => 10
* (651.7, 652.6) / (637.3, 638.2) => -7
